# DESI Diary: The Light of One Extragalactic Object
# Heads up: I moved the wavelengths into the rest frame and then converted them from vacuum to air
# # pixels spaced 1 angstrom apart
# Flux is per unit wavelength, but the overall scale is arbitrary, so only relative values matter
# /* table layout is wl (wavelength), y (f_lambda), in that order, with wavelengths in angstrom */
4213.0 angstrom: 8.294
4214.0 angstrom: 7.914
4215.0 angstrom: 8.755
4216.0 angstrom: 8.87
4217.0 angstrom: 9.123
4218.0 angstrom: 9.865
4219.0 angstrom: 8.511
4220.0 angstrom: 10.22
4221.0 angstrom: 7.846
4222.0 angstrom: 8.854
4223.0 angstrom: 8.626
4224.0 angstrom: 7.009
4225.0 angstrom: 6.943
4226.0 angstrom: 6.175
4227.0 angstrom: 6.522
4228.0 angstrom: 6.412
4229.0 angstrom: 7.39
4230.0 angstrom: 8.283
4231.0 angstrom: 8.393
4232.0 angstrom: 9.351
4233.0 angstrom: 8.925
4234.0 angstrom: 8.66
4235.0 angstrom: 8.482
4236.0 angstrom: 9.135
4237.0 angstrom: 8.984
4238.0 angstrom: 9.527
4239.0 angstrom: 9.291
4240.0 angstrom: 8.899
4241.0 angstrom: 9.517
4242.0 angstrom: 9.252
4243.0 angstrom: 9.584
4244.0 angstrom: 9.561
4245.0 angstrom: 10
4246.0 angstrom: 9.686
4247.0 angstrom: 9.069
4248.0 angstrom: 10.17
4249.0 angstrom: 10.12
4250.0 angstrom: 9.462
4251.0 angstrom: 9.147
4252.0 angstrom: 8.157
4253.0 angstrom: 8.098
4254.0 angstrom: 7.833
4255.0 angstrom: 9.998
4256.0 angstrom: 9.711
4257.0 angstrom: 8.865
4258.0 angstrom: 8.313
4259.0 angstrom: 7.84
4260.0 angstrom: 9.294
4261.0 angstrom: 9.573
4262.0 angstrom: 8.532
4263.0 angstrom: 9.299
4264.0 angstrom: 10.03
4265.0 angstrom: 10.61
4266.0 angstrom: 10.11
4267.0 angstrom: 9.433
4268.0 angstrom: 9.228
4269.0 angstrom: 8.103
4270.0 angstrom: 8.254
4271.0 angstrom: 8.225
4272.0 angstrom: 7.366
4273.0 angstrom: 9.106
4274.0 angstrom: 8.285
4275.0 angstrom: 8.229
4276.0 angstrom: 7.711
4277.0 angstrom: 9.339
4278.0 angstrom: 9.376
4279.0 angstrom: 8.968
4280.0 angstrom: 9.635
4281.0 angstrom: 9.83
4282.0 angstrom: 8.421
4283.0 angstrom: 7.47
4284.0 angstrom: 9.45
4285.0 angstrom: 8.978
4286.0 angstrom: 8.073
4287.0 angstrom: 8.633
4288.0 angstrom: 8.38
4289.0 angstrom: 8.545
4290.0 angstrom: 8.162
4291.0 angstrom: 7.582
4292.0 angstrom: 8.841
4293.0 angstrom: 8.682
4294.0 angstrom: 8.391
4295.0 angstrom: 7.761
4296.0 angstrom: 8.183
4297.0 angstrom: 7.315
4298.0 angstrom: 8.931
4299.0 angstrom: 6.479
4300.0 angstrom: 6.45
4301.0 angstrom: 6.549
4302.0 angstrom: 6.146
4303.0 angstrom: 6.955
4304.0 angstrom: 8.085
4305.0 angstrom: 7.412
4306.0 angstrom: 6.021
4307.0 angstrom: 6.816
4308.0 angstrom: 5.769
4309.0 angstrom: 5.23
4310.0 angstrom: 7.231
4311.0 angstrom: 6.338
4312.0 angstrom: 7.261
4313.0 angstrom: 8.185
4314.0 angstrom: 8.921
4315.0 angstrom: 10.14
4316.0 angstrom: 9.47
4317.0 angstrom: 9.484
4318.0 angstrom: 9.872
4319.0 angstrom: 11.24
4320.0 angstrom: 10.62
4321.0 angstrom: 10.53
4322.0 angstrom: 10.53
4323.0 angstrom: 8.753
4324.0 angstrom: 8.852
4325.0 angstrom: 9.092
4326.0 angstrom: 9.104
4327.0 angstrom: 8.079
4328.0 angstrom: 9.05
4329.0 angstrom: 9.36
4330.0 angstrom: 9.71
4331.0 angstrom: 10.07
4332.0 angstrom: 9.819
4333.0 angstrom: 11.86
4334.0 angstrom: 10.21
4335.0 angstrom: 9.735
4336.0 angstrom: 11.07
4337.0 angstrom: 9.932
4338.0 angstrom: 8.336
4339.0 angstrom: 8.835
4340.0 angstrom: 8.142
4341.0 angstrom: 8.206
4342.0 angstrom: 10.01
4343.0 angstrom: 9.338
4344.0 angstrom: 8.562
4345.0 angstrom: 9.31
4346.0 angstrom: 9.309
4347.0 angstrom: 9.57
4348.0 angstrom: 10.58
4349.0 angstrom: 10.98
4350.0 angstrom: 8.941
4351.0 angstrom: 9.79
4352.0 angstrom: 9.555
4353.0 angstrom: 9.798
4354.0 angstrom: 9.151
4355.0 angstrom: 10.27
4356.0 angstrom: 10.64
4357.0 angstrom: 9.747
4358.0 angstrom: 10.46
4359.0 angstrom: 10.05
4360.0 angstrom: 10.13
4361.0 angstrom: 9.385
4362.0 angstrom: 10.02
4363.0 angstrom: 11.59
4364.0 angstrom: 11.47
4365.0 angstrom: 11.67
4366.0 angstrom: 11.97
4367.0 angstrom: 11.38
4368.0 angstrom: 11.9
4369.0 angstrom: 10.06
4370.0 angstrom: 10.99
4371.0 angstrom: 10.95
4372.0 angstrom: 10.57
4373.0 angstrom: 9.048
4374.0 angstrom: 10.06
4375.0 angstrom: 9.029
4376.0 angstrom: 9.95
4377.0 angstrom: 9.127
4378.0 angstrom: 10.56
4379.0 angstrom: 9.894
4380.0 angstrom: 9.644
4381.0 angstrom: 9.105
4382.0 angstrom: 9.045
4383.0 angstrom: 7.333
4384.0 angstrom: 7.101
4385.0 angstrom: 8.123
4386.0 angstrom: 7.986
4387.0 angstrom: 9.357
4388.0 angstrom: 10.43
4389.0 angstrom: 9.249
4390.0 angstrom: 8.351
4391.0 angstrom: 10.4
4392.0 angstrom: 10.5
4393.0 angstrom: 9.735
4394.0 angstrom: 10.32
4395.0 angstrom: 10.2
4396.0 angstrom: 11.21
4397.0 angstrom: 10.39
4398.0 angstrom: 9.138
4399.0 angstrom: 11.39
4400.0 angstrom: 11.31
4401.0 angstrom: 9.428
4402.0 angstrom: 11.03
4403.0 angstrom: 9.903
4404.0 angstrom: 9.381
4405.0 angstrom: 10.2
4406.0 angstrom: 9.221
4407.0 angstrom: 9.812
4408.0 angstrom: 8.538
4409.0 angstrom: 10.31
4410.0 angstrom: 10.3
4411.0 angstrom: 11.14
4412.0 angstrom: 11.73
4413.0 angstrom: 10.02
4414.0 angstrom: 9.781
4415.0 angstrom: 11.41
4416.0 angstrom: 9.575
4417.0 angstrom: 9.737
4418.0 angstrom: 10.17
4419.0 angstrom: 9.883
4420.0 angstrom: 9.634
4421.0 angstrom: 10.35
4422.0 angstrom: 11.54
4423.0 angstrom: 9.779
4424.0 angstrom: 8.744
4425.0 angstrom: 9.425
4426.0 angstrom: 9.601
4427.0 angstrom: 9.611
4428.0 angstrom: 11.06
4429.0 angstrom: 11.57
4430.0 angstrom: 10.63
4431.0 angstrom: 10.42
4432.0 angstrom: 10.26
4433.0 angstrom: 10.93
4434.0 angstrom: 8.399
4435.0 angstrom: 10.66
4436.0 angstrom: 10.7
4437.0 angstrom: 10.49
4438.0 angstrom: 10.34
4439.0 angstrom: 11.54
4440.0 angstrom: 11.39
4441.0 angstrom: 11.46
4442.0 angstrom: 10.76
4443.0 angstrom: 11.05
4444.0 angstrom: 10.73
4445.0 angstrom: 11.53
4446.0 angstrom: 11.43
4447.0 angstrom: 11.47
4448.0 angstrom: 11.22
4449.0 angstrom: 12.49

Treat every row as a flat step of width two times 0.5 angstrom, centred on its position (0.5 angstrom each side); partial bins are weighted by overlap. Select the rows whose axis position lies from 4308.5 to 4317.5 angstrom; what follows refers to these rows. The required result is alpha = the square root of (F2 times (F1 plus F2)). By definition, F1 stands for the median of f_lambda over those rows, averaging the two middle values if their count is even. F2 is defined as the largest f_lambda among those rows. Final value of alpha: 13.6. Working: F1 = 8.2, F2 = 10.14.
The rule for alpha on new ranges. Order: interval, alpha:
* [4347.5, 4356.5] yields 15.1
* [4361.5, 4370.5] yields 16.8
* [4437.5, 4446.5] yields 16.3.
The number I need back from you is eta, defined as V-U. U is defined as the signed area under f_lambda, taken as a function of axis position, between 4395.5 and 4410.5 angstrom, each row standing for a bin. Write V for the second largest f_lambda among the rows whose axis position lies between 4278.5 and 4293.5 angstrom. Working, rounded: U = 152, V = 9.635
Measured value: -142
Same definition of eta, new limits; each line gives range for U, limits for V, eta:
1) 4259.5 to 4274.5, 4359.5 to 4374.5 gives -124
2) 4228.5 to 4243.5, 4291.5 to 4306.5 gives -125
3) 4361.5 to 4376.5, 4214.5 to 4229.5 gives -151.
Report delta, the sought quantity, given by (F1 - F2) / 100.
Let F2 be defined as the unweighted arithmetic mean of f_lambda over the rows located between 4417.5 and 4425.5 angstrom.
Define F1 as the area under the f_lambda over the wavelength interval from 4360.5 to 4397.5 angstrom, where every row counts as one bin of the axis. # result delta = 3.6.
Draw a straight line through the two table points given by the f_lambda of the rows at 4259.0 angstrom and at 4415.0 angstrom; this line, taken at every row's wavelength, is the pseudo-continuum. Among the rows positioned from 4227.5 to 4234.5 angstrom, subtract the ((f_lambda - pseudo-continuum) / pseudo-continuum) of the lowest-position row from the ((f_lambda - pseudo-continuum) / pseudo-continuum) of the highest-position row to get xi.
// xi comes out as 0.29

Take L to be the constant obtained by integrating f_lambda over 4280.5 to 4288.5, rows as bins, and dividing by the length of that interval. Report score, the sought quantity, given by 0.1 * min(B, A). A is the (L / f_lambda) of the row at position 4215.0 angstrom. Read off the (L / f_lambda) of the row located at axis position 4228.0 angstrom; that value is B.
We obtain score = 0.099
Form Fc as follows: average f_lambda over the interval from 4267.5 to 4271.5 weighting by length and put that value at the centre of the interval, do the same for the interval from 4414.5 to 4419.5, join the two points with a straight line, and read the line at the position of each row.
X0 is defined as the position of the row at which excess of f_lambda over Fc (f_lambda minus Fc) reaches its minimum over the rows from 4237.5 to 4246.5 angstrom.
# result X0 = 4240.0 angstrom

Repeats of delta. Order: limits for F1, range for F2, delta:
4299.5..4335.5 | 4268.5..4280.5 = 3.0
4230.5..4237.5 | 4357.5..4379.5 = 0.5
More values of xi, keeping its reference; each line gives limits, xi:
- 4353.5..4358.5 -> 0.12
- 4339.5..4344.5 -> 0.04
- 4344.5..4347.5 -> 0.02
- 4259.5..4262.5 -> -0.10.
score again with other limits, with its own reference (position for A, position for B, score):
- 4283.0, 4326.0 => 0.095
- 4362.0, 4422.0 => 0.075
